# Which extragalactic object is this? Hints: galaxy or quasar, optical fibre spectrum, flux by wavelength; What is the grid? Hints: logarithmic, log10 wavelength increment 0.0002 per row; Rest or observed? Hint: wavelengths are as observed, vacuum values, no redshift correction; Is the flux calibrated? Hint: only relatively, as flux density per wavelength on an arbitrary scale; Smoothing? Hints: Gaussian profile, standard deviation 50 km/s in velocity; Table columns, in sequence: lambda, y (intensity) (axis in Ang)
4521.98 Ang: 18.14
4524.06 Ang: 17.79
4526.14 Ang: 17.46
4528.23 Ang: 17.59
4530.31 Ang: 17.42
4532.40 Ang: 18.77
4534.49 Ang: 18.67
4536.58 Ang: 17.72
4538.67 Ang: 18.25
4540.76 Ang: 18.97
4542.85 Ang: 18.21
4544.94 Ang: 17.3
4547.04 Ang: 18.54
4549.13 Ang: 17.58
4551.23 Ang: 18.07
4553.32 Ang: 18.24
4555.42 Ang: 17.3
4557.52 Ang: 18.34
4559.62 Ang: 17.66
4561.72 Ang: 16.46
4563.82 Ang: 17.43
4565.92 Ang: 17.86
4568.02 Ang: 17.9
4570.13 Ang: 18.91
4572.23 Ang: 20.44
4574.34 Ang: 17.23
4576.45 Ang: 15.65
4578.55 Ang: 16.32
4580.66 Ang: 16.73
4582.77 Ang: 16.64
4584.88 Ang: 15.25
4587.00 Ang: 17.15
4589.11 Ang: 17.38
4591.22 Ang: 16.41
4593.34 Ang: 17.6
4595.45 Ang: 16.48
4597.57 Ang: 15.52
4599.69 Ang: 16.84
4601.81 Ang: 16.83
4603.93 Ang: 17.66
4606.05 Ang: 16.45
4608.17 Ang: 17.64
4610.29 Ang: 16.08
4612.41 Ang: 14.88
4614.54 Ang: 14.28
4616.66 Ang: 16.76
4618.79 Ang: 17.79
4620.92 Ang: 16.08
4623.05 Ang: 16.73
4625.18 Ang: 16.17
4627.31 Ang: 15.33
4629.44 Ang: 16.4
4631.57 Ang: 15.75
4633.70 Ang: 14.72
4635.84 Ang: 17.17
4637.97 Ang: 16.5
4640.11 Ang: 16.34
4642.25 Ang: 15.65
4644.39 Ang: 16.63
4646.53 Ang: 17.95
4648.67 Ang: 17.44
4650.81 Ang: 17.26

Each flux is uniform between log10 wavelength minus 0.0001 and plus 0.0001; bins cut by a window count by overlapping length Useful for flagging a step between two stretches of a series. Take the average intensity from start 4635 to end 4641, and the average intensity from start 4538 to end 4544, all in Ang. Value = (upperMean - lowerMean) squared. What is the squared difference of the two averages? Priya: 3.3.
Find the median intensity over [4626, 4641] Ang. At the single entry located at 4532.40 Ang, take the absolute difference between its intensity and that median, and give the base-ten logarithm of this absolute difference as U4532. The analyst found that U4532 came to 0.4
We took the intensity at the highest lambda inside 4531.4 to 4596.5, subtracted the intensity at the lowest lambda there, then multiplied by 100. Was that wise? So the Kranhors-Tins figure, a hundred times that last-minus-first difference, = -229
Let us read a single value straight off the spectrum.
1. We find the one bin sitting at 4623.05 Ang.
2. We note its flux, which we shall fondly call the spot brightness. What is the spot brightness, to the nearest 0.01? 16.73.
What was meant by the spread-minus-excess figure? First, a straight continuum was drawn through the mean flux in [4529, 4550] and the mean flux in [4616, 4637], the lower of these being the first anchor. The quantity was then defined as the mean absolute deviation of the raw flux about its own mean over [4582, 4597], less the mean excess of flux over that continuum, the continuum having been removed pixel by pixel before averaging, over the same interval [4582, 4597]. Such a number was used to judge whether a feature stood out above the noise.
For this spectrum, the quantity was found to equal 1.0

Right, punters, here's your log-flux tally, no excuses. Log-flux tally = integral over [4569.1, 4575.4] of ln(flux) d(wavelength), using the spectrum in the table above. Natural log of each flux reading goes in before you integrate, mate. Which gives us 18.5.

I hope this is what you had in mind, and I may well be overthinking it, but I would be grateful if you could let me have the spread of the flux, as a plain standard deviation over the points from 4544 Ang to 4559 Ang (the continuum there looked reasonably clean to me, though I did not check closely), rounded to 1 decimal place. 0.5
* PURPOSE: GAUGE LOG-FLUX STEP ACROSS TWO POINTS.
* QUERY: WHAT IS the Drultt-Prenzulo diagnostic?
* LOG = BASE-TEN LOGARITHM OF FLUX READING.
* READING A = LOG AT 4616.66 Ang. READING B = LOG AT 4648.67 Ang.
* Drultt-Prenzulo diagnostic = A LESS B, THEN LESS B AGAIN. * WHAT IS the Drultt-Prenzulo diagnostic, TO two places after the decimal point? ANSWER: -1.26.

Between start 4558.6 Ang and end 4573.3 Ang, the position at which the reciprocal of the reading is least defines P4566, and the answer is 4572.23 Ang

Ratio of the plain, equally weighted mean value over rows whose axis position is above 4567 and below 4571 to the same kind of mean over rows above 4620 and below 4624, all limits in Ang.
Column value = 1.12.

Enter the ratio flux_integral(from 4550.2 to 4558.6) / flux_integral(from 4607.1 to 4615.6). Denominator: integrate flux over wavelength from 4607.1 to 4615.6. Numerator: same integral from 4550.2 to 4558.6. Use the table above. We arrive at 1.130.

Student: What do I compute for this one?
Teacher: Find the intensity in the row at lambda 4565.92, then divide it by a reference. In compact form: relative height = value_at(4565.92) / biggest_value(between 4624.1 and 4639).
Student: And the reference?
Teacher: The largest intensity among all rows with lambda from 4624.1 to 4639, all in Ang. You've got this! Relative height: 1.04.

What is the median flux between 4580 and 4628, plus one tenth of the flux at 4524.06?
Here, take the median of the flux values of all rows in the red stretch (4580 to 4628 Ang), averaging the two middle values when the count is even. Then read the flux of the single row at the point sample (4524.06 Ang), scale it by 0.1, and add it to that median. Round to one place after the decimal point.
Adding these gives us 18.4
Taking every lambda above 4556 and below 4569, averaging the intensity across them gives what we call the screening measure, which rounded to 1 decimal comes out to 17.6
